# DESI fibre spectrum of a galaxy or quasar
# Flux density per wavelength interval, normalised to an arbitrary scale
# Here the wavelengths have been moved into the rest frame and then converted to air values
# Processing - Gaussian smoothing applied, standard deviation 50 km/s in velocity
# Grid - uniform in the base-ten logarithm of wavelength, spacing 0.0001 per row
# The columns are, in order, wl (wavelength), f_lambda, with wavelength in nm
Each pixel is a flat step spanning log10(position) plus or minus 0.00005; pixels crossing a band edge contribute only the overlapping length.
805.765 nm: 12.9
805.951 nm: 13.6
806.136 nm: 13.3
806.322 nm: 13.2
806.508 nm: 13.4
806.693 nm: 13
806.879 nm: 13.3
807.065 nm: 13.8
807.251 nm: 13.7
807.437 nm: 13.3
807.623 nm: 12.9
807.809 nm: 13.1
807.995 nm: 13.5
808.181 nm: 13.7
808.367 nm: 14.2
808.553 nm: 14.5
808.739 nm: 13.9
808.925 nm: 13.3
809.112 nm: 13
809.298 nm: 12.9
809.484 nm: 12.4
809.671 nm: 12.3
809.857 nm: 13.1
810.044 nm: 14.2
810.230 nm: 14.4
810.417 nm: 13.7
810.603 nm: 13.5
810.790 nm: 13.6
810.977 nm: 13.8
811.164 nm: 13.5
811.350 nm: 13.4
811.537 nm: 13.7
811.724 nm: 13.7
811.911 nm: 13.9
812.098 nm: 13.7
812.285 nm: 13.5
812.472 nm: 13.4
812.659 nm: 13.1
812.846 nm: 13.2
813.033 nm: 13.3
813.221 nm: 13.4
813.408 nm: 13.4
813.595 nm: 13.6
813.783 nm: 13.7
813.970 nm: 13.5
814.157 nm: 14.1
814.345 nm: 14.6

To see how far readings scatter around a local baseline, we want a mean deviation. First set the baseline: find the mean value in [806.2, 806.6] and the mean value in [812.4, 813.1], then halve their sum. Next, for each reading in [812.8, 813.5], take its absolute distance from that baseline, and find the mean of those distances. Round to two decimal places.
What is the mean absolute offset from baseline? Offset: 0.09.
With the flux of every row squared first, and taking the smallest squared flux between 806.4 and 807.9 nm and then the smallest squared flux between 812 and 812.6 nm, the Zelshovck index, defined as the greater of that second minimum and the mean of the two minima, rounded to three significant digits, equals 180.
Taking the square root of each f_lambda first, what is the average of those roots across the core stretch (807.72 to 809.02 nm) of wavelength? 3.71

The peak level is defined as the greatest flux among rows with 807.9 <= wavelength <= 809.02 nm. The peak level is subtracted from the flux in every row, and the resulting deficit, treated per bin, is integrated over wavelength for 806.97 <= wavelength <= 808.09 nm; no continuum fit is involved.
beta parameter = -1.25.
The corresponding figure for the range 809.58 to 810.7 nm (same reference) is -1.08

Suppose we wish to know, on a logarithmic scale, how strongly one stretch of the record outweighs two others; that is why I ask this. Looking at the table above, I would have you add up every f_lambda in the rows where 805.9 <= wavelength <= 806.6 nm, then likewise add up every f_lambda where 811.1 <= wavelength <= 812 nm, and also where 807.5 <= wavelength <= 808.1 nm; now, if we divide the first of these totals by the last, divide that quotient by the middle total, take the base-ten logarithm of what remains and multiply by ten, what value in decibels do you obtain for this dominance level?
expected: -17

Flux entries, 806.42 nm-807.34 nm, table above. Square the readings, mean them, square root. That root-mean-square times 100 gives 1344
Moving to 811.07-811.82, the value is 1358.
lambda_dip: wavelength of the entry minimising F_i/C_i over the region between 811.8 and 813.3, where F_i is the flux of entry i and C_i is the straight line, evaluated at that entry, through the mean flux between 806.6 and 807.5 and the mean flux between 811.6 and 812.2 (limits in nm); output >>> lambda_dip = 812.659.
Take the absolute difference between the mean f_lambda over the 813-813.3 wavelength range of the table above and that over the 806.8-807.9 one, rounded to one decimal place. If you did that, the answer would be 0.0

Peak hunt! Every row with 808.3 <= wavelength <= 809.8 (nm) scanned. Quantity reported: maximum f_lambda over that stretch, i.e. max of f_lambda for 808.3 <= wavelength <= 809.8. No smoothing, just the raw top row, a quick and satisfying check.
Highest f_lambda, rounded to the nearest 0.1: 14.5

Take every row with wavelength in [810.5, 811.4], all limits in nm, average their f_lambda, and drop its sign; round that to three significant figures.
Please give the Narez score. 13.6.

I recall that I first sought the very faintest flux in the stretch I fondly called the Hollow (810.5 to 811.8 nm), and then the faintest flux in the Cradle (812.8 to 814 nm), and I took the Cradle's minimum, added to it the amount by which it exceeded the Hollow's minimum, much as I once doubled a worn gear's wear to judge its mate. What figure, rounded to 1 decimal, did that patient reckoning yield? 13.0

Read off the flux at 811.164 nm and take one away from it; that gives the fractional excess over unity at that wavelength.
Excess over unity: 12.5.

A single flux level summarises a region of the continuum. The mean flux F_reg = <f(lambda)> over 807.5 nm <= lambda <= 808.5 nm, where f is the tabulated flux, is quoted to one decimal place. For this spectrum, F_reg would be 13.5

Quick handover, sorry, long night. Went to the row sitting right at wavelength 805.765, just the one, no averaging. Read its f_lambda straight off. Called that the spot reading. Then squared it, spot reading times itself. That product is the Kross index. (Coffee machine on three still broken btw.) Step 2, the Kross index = 166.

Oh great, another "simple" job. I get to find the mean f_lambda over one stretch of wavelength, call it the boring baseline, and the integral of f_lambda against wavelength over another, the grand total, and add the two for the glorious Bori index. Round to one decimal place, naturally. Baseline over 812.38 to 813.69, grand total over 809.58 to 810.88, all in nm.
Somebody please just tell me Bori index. 31.0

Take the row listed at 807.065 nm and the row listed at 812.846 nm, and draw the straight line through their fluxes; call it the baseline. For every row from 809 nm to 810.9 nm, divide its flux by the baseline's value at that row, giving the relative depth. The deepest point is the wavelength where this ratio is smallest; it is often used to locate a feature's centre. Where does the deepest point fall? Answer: 809.671 nm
